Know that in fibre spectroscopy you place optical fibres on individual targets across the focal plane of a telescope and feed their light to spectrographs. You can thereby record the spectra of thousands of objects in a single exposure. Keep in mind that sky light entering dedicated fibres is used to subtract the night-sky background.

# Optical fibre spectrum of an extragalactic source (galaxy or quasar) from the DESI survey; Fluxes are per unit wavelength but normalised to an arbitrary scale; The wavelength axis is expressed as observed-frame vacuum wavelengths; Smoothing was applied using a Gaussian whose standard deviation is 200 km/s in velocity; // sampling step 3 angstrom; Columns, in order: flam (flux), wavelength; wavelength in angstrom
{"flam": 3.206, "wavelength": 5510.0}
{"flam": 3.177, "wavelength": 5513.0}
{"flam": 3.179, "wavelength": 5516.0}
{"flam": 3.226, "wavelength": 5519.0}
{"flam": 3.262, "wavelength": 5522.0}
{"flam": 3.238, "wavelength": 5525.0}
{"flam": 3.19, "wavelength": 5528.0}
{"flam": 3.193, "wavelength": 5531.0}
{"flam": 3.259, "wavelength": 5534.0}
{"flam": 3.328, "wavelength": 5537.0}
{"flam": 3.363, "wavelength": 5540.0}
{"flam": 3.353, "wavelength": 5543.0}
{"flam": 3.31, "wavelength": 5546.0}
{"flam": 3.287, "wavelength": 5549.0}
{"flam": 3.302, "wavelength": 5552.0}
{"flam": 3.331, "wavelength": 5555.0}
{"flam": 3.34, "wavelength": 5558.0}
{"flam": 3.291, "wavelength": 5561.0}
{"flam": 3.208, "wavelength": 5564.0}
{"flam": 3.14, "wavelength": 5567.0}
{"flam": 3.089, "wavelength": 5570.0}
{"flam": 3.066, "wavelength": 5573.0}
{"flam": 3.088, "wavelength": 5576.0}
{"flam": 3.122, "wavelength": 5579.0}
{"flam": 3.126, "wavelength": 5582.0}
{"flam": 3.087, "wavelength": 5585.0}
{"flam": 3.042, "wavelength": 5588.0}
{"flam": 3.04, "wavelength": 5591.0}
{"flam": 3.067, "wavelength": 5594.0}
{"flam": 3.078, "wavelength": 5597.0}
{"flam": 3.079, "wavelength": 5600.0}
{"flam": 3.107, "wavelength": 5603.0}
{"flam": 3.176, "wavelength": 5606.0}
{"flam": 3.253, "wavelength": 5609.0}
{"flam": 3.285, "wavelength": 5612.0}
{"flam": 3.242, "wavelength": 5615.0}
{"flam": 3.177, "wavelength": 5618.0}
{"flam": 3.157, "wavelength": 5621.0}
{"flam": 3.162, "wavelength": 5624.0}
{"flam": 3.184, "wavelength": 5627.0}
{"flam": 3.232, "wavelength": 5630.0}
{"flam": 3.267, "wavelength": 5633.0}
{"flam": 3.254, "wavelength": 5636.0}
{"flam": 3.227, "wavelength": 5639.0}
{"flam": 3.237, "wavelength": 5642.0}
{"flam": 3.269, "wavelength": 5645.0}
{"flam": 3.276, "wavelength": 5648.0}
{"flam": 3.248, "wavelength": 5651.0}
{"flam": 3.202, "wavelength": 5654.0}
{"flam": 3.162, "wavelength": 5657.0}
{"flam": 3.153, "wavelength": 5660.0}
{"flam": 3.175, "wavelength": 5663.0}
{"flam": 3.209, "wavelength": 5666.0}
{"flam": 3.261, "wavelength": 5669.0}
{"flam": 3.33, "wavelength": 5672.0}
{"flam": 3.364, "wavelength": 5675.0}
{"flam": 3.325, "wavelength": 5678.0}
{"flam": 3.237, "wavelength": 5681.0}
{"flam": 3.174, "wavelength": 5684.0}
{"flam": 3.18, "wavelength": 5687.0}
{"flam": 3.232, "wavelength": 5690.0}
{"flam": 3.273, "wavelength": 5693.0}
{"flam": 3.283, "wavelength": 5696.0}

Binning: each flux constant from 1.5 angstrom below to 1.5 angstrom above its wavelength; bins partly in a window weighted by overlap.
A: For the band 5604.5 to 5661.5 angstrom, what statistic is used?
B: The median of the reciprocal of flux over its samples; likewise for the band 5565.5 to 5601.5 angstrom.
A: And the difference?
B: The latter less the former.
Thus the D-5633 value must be 0.015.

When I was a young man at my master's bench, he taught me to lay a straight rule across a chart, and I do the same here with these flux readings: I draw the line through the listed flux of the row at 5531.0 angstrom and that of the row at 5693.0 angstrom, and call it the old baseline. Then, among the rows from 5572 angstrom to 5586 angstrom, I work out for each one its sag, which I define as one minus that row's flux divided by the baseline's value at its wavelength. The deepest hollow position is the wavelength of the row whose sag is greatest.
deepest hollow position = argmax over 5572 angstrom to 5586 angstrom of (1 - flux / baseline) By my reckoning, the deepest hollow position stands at 5573.0 angstrom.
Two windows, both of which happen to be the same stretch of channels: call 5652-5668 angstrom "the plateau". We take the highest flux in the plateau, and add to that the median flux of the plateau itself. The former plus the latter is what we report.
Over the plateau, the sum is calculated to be 6.4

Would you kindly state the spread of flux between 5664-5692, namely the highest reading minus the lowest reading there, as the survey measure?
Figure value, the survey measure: 0.19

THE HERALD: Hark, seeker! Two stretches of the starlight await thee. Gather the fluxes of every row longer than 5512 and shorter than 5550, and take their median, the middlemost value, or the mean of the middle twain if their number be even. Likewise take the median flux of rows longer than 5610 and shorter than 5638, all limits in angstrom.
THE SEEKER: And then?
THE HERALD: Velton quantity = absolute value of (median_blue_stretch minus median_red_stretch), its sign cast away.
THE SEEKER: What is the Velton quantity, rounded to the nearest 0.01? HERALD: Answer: 0.03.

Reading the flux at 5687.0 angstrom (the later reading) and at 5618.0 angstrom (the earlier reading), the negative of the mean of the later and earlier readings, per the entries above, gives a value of -3.18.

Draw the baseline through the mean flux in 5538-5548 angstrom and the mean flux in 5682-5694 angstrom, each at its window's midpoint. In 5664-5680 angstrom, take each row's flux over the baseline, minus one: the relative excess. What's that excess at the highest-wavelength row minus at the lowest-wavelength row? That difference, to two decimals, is 0.04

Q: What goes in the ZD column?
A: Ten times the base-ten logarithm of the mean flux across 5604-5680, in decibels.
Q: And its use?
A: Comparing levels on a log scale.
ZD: 5.10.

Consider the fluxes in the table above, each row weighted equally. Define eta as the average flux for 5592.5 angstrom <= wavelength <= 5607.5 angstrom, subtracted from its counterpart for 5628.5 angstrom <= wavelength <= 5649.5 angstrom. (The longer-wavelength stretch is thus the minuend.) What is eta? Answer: 0.15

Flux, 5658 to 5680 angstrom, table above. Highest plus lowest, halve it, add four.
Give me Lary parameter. 7.26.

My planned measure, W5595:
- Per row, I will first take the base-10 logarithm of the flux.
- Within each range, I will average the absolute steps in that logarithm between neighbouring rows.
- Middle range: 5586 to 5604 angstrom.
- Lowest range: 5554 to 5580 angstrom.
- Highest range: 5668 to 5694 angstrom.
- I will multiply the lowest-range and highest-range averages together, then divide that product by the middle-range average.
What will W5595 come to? 0.019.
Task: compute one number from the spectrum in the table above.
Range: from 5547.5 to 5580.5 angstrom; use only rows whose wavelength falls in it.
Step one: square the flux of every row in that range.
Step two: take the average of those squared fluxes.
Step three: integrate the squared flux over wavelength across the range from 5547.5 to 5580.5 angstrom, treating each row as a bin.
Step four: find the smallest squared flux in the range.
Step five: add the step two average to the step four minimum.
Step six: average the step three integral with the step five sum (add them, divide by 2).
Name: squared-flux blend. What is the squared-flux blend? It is 179.6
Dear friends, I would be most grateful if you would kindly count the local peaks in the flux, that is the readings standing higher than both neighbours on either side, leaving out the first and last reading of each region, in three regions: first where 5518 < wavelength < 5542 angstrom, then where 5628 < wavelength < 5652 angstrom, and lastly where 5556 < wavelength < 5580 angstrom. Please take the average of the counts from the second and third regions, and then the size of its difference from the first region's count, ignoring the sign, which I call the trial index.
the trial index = 0.0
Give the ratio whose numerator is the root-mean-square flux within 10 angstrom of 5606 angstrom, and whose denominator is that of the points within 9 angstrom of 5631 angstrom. 0.99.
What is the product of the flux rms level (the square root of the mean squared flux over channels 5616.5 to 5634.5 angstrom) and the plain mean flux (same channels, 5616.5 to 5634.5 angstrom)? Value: 10.2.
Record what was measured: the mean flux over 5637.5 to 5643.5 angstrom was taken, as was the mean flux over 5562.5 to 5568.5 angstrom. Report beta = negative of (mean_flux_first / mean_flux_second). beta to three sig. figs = -1.02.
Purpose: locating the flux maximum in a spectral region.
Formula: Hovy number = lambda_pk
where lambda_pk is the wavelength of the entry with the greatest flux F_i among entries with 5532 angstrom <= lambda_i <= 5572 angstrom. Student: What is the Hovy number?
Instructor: 5540.0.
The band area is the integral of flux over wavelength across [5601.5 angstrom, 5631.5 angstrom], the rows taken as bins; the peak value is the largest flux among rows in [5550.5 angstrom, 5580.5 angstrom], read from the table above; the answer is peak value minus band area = -92.6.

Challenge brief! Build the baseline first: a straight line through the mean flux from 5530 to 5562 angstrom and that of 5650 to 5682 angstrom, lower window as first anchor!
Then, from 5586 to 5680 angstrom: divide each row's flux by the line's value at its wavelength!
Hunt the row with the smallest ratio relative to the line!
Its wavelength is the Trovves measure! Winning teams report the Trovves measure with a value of 5591.0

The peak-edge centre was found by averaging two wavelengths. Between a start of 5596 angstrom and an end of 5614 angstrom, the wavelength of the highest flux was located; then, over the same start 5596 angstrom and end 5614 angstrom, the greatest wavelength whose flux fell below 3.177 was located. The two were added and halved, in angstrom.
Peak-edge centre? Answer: 5609.0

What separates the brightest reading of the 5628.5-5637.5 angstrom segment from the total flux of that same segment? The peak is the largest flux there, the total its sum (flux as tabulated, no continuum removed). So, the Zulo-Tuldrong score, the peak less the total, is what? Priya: -6.49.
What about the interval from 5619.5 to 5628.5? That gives -6.32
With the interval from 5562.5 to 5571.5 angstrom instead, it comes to -6.23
